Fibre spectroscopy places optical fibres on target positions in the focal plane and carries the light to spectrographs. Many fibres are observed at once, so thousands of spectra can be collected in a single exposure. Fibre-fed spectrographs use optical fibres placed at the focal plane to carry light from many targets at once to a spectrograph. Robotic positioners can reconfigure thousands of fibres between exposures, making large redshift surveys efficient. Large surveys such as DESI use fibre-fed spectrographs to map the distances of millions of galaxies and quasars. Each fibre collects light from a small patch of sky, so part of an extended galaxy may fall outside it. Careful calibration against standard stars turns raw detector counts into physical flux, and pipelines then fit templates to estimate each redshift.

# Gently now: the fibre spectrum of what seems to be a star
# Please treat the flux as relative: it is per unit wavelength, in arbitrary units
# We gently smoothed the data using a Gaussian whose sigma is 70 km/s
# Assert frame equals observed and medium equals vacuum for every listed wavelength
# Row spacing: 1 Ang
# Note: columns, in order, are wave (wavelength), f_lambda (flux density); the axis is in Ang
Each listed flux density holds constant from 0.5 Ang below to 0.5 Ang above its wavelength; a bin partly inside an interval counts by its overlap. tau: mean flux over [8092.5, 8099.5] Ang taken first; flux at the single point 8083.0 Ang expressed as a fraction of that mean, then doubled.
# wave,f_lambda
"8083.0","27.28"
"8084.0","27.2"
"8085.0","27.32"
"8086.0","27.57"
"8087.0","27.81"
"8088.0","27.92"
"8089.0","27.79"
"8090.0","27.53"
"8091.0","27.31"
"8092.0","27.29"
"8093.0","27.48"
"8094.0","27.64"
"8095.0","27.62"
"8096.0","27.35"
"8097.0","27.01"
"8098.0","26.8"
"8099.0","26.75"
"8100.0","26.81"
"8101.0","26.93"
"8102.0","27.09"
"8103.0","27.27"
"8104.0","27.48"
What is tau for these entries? 2.00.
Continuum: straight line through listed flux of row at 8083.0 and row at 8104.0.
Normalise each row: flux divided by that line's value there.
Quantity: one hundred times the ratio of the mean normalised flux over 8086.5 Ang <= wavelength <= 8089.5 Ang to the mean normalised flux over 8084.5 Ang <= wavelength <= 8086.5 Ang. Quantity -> 101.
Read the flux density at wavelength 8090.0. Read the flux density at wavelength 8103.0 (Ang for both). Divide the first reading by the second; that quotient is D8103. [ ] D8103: 1.01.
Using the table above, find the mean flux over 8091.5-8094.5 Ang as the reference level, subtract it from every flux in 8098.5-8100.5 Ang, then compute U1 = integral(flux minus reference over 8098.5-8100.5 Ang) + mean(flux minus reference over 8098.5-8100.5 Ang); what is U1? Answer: -2.1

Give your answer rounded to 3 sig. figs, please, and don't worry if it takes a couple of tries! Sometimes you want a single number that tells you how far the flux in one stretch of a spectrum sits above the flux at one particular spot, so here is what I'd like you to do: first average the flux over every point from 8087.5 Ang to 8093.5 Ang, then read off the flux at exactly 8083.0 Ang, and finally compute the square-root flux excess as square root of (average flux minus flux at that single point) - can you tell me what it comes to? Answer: 0.523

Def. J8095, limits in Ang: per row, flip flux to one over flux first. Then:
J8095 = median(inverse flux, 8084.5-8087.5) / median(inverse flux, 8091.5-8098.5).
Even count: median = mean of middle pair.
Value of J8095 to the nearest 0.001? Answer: 0.992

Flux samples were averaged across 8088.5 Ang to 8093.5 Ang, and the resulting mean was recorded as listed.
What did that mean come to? 27.48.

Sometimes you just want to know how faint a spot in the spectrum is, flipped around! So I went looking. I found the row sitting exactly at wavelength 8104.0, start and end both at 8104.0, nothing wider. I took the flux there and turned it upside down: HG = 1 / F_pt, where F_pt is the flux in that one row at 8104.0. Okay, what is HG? 0.0364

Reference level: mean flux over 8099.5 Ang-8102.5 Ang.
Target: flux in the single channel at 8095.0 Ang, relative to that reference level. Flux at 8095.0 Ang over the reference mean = 1.03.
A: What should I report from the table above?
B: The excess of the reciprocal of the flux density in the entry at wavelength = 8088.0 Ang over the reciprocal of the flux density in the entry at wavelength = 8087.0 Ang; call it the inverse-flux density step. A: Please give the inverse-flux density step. -0.0001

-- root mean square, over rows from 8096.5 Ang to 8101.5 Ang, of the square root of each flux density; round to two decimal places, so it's 5.18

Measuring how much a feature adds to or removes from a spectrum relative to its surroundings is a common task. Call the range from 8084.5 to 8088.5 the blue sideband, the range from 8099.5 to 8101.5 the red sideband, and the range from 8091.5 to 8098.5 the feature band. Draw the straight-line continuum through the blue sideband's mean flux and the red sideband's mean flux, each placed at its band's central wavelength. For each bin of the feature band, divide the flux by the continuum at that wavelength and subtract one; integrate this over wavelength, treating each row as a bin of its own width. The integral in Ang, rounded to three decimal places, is 0.035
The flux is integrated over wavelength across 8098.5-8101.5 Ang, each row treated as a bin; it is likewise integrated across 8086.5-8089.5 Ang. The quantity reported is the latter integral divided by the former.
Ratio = 1.04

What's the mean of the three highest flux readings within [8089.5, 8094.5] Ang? 27.55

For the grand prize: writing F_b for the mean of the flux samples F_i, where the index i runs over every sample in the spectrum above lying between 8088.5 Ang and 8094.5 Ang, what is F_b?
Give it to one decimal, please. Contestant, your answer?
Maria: 27.5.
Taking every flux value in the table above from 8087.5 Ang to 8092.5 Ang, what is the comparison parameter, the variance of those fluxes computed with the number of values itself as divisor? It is 0.06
